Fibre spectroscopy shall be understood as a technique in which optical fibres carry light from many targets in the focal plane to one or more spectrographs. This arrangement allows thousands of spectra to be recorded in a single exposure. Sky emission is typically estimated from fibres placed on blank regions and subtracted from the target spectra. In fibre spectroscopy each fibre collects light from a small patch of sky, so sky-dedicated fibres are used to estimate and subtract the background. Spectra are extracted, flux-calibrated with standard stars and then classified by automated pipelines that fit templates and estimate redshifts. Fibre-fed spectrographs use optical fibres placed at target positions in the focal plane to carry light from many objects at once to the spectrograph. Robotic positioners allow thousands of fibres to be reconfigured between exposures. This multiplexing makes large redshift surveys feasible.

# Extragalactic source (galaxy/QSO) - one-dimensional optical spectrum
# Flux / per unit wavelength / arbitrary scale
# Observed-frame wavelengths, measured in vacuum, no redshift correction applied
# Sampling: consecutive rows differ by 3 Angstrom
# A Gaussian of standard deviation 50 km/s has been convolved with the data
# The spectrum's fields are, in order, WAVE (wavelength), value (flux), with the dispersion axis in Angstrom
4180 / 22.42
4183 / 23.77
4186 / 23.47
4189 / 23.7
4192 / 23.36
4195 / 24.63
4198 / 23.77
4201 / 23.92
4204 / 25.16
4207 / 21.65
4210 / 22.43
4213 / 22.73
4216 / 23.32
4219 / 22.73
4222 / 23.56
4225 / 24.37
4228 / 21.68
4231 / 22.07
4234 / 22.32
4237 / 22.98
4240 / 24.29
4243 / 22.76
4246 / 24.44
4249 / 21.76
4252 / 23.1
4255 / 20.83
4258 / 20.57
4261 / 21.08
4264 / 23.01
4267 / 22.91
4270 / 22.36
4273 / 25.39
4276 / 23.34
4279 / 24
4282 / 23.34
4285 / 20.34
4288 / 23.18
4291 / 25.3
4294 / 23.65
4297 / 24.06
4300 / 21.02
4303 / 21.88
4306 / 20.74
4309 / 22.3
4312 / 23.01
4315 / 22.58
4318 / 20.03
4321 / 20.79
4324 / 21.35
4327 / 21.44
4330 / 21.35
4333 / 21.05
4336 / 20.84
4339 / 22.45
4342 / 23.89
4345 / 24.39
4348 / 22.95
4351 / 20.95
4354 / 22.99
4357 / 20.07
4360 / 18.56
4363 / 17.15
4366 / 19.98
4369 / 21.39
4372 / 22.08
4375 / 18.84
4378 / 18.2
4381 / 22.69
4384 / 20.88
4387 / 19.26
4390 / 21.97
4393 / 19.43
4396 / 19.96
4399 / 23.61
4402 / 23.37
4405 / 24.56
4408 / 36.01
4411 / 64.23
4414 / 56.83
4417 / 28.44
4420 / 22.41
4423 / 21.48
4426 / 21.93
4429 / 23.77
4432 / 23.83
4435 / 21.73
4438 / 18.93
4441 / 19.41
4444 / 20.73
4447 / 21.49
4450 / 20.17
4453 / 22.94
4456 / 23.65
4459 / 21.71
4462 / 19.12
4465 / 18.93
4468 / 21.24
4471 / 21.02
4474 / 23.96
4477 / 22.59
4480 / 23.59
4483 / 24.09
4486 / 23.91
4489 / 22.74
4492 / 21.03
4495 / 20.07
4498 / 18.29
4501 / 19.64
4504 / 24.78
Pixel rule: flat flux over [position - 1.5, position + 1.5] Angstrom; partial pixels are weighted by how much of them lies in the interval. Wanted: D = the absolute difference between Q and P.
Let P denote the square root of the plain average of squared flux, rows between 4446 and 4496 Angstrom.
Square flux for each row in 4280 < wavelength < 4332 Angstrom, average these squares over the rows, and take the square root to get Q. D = 0.2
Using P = 22.0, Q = 22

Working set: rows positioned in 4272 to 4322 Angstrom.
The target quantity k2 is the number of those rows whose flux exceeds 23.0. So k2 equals 9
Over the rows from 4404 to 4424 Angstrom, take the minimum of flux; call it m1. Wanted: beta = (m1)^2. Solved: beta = 461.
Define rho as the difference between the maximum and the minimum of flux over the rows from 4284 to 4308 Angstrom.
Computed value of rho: 5.0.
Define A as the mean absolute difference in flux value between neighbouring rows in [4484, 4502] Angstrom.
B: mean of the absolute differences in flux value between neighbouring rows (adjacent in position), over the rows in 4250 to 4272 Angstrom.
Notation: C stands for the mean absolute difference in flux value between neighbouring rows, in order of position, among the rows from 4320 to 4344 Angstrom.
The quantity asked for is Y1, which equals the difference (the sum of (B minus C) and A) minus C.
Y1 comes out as 1.1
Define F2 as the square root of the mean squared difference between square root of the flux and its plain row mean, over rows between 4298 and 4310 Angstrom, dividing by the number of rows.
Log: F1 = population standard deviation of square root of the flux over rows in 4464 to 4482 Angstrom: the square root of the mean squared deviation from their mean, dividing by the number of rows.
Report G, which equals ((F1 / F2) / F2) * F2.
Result 2.7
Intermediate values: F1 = 0.185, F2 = 0.07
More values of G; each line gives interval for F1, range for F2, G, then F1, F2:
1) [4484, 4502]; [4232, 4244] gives 2.7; 0.206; 0.08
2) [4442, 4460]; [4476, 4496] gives 0.9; 0.128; 0.15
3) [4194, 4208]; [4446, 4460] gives 1.0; 0.124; 0.13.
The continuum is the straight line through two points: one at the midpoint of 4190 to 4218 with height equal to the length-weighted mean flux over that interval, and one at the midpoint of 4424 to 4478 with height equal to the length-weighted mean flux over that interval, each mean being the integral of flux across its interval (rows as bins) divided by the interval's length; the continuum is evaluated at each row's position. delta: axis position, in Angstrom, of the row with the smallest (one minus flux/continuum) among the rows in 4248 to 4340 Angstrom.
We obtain 4291 Angstrom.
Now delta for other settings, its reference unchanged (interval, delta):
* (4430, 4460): 4456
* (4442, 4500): 4483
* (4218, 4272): 4246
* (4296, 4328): 4297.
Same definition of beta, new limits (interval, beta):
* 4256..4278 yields 423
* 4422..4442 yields 358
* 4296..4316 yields 430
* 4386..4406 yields 371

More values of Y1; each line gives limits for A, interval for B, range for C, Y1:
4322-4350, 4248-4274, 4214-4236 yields 0.1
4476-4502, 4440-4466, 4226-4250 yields 0.1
